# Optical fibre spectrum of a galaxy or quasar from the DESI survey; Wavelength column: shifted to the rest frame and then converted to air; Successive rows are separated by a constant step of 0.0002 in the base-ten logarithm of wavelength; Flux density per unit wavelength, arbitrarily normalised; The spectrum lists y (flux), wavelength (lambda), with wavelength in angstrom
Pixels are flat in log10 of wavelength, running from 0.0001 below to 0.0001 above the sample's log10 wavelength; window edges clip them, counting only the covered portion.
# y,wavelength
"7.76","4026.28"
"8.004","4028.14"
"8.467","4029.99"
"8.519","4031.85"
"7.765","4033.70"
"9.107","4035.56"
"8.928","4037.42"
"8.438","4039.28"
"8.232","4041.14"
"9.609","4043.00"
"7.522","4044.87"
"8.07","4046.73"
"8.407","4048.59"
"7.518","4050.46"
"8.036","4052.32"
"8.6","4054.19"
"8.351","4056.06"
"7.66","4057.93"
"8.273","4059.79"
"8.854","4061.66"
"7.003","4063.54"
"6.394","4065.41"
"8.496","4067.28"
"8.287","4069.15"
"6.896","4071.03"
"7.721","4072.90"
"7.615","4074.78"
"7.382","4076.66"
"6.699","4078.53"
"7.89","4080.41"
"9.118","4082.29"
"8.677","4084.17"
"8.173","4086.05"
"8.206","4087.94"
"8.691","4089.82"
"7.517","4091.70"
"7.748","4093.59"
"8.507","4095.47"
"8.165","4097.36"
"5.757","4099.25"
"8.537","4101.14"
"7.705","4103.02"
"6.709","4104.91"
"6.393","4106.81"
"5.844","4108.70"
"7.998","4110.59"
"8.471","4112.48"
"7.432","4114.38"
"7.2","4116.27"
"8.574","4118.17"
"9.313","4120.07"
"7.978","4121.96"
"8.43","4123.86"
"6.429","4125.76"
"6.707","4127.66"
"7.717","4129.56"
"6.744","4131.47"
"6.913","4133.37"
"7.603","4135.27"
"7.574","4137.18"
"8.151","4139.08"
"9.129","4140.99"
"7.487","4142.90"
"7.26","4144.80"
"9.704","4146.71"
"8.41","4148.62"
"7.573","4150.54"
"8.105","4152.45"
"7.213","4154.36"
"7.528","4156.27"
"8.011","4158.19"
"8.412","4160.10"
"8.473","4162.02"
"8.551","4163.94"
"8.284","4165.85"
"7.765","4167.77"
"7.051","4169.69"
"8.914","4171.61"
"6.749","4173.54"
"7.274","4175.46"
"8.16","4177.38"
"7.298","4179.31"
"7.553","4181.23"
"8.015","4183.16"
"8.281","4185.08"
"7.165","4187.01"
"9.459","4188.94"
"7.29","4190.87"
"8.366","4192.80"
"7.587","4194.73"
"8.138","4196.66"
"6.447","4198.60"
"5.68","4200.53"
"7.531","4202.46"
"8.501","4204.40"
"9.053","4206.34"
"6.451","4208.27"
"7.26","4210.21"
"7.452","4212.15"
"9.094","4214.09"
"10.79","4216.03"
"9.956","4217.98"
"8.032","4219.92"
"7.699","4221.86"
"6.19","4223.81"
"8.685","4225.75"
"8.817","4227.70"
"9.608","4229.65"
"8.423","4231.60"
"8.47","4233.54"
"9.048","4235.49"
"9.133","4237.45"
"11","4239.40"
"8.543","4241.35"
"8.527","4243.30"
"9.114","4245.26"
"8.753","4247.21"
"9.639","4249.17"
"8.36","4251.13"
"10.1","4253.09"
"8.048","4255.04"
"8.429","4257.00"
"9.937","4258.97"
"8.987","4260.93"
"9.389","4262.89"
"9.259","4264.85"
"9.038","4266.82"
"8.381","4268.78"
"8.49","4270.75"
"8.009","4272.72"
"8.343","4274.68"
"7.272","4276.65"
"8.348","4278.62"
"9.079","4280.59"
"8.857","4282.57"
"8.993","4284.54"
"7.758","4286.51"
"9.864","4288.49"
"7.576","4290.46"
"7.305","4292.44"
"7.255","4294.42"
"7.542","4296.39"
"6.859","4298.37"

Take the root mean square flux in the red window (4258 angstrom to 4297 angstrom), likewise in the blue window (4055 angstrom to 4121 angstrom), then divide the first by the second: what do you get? 1.09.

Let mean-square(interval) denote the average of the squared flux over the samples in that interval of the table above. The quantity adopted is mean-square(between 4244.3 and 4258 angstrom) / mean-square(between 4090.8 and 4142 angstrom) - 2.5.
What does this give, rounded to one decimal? -1.1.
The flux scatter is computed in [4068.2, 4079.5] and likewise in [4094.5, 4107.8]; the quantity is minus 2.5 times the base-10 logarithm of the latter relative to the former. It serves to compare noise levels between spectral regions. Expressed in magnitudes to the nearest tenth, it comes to -0.7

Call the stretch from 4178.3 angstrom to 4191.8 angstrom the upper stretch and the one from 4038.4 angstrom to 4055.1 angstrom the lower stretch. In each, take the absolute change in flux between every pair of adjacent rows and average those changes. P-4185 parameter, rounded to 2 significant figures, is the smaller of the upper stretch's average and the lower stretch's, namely 0.82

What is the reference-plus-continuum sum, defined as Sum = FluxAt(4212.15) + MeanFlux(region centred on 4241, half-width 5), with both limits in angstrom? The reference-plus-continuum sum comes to 16.7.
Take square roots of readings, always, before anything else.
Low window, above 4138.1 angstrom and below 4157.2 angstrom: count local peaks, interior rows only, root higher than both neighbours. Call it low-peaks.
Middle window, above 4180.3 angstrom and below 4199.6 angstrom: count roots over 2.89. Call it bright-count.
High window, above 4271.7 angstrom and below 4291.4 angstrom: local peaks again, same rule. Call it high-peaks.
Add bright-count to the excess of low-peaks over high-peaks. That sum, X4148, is 1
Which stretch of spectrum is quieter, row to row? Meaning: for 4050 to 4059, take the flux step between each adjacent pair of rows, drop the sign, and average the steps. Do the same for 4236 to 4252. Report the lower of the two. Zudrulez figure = 0.51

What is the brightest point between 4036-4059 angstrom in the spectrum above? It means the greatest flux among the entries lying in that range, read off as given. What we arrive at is 9.609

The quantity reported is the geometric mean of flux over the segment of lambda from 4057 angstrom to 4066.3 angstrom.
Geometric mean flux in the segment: 7.6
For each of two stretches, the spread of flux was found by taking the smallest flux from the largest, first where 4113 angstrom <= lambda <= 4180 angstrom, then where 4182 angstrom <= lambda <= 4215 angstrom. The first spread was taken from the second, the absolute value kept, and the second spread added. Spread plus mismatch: 4.3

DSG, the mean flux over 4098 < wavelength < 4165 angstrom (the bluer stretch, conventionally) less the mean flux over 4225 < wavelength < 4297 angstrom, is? -1.00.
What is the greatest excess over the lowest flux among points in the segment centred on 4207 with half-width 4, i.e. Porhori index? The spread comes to 2.60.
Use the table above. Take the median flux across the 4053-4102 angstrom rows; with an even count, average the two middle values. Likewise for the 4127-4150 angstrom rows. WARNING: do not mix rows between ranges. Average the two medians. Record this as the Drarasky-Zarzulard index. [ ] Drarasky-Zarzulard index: 7.88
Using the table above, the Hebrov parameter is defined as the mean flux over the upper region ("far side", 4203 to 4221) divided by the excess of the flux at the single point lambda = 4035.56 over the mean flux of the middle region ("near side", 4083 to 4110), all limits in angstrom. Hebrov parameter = 6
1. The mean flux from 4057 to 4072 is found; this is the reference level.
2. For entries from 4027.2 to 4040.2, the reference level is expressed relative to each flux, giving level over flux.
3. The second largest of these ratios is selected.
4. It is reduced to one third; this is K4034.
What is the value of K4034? 0.322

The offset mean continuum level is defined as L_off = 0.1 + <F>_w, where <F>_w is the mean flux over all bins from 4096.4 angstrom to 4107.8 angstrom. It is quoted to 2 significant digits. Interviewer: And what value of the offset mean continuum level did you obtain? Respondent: 7.3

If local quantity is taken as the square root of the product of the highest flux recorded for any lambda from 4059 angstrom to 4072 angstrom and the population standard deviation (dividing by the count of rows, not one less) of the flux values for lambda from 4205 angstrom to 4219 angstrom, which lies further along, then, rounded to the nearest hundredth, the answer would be 3.59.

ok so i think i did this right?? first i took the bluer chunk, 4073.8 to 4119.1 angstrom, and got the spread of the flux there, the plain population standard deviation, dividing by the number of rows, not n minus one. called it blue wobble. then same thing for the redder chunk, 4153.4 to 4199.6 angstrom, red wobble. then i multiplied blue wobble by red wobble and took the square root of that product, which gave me 0.79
